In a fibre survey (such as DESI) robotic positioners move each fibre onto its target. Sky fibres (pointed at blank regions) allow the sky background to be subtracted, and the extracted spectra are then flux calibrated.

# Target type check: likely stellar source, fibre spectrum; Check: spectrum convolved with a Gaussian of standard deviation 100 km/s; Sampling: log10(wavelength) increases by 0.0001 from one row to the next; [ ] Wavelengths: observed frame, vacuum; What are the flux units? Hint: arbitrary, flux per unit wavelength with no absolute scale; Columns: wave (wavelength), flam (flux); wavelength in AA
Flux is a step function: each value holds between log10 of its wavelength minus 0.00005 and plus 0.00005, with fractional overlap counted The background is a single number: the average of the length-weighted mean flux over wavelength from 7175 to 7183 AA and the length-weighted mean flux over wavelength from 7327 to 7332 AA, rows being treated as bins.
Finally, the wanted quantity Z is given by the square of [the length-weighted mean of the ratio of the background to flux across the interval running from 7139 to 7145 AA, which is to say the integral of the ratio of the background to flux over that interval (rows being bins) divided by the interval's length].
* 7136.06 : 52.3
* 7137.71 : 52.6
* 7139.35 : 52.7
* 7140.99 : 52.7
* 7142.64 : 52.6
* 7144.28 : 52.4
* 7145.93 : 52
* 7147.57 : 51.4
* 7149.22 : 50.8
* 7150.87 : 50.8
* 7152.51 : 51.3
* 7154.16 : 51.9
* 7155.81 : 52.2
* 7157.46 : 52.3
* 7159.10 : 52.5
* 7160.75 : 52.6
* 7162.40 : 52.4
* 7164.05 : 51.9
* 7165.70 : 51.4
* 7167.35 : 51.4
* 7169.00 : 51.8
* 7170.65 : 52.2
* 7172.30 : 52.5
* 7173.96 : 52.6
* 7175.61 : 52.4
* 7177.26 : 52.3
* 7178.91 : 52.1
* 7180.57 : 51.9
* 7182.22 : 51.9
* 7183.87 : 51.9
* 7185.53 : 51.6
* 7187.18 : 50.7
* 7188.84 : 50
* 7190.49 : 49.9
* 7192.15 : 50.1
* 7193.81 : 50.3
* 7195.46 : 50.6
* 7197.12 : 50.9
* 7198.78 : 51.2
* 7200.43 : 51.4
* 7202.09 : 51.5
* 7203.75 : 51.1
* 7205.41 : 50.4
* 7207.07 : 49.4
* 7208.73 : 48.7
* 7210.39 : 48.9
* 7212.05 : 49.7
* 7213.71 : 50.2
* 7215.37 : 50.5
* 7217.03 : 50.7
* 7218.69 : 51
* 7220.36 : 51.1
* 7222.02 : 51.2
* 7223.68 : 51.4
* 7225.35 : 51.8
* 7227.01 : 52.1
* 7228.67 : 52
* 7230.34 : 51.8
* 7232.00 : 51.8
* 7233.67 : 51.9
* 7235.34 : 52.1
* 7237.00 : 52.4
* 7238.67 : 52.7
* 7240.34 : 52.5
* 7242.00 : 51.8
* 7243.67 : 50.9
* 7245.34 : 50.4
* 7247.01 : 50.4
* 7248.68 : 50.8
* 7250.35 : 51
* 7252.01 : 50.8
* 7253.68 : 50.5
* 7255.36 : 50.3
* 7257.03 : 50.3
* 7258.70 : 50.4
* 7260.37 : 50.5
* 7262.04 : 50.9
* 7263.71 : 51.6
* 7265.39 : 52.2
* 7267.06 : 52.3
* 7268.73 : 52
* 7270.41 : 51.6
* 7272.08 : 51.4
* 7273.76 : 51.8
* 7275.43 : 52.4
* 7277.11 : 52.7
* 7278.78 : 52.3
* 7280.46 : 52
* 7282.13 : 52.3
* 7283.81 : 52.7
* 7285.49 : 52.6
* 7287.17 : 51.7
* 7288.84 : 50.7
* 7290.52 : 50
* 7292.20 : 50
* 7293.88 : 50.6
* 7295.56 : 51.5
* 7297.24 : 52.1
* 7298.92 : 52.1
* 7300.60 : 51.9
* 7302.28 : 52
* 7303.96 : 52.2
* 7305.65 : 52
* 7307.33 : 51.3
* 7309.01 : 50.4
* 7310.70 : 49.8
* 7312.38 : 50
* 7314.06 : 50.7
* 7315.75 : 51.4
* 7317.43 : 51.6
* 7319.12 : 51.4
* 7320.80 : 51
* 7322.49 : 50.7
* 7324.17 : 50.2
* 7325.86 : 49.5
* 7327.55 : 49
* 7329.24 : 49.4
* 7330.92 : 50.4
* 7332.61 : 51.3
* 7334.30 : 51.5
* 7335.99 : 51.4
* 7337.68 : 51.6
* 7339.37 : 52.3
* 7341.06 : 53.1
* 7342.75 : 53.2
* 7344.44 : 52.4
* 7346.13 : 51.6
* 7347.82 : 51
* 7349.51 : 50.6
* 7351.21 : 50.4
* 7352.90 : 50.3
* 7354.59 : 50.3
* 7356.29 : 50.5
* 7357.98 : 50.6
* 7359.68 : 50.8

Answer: 0.94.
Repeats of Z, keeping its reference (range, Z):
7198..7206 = 0.99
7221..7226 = 0.98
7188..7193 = 1.03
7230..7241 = 0.95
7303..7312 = 0.99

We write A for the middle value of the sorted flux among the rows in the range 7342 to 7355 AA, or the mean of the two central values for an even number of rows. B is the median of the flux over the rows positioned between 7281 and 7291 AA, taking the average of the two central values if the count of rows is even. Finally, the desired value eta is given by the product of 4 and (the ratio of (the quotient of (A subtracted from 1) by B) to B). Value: -0.0737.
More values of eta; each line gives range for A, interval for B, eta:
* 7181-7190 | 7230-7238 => -0.0751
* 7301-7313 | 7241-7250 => -0.0780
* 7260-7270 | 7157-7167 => -0.0741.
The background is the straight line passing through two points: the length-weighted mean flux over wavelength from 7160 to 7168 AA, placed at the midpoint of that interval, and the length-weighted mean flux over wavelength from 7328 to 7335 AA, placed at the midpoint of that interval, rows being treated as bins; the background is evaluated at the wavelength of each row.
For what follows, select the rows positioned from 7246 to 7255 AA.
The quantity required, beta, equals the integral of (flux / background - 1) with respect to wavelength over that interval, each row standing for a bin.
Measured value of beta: -0.10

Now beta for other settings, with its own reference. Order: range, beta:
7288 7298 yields -0.01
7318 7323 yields 0.04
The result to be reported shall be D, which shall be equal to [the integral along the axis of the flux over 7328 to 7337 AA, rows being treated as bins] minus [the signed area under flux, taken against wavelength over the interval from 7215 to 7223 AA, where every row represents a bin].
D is 49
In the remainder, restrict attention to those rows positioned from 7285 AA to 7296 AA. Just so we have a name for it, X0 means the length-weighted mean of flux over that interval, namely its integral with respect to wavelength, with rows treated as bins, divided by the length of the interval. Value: 51.0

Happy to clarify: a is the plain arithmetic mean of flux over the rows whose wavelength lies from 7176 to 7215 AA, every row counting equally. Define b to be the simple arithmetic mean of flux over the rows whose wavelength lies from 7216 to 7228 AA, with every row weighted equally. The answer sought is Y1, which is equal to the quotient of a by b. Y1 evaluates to 0.988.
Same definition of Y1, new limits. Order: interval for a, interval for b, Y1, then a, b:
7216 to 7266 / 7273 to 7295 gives 0.993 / 51.3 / 51.7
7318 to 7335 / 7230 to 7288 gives 0.978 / 50.4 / 51.6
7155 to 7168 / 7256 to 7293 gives 1.010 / 52.1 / 51.6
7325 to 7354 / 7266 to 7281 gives 0.982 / 51.1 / 52.1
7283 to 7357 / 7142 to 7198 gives 0.991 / 51.1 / 51.6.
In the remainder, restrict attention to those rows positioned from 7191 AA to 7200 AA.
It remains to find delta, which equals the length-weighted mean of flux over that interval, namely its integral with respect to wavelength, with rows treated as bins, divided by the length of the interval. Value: 50.6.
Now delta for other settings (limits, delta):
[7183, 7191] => 50.9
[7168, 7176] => 52.3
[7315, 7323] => 51.2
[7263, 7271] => 51.9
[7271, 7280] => 52.1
